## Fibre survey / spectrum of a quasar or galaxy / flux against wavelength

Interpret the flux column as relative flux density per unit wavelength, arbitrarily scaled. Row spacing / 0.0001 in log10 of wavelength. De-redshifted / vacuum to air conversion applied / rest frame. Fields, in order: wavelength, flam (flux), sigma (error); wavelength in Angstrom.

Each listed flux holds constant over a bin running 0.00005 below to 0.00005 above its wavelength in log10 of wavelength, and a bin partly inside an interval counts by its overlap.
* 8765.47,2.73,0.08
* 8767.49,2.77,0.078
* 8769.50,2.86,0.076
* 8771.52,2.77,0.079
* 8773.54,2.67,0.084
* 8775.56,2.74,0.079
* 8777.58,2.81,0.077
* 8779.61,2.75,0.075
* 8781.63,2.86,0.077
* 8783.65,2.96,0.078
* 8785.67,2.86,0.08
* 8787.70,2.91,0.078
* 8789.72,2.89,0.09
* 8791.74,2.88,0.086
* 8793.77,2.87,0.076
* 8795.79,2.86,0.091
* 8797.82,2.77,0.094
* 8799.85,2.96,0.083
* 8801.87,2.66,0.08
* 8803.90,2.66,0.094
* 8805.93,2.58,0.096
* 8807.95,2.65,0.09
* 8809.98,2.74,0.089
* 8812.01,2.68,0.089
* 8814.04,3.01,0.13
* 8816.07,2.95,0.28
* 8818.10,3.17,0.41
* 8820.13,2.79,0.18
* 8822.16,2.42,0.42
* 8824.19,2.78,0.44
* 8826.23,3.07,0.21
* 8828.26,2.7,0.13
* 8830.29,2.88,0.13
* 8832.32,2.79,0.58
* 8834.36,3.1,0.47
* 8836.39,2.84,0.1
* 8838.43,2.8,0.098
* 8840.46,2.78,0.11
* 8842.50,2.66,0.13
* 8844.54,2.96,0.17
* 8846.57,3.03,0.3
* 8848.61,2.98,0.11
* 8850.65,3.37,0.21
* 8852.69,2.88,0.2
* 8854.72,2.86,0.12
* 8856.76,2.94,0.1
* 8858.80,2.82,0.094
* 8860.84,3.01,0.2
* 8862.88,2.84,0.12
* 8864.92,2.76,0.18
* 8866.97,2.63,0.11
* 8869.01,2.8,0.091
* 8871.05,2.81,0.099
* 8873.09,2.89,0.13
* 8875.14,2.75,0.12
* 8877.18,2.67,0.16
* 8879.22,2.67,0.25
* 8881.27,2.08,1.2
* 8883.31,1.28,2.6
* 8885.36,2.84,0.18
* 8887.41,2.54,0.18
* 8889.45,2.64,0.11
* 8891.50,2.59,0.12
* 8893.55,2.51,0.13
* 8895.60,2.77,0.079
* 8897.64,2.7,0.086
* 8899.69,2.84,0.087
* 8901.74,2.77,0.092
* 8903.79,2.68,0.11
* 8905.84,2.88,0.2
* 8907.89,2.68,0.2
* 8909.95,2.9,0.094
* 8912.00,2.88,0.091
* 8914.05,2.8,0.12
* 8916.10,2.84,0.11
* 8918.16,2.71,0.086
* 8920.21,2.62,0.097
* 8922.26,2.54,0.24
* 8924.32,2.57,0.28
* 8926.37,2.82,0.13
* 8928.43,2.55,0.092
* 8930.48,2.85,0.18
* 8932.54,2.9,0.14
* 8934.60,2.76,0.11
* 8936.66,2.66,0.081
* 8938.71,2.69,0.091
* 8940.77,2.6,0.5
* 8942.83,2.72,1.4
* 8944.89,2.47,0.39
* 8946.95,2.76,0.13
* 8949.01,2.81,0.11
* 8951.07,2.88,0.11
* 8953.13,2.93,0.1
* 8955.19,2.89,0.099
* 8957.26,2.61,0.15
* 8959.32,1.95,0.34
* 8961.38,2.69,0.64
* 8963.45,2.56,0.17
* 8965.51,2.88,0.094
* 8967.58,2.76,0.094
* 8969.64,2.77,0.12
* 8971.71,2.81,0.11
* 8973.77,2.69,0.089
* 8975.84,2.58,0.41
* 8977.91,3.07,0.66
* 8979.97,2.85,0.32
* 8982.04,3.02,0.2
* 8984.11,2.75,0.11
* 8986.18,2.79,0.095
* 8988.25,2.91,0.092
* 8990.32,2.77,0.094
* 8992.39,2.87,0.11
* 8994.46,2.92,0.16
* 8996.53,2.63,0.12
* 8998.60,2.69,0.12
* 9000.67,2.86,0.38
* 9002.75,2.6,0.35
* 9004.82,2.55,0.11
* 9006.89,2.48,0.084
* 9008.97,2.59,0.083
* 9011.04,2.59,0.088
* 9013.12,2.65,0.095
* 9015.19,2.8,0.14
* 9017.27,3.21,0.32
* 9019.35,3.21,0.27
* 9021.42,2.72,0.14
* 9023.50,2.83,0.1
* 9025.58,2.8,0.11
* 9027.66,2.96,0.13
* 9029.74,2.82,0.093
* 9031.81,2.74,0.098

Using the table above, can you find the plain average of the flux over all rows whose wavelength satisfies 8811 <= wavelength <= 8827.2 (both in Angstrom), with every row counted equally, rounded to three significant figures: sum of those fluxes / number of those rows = 2.86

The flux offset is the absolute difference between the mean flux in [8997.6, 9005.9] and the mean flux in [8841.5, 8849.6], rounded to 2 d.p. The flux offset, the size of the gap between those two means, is 0.23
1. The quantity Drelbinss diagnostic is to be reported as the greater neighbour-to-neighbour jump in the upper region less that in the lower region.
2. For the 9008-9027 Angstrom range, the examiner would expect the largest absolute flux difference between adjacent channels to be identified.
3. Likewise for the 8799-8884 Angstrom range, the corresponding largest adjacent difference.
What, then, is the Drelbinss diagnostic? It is -0.3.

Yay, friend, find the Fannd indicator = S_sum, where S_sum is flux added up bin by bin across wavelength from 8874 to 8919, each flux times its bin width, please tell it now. 119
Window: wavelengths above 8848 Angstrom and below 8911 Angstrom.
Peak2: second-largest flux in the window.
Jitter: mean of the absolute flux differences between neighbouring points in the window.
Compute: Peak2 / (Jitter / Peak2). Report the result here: 40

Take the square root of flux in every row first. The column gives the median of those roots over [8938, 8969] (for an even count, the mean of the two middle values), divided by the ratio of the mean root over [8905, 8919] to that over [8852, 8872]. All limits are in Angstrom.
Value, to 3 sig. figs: 1.66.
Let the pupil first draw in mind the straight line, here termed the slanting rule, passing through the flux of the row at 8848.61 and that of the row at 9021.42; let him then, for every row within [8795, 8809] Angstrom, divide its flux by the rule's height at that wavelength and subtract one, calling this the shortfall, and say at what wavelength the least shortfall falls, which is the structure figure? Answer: 8805.93 Angstrom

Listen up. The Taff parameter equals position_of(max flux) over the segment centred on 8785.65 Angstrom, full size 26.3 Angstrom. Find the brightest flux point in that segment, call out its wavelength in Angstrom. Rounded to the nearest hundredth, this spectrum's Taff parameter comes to 8783.65 Angstrom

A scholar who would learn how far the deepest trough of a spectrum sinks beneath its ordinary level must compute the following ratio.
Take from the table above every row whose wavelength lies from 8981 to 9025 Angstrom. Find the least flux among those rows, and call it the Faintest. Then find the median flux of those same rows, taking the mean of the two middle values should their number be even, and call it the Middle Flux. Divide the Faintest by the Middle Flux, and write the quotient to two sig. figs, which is 0.90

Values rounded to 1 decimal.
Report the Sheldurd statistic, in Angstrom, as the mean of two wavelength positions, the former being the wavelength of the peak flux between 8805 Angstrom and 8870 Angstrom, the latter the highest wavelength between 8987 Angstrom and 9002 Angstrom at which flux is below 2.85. 8924.6 Angstrom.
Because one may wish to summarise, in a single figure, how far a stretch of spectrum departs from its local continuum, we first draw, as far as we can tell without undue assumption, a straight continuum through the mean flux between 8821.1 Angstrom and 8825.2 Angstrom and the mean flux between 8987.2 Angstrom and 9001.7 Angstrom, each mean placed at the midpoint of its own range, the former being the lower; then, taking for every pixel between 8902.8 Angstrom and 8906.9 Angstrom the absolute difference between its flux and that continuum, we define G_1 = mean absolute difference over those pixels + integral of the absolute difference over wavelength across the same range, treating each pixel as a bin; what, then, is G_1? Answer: 0.5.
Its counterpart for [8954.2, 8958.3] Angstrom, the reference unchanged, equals 0.7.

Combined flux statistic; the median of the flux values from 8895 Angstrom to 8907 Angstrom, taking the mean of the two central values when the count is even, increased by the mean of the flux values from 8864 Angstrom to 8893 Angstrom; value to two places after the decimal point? 5.34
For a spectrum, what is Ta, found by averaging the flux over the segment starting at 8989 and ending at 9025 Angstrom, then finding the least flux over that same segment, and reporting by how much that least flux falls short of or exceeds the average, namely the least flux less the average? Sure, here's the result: -0.28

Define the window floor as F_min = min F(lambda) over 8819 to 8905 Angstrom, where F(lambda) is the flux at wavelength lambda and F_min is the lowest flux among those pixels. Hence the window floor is 1.28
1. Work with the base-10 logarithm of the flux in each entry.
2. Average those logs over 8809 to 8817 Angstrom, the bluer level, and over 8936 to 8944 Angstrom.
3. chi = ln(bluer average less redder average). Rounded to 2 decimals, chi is -3.59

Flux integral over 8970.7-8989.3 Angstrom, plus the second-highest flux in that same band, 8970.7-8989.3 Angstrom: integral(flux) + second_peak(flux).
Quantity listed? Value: 55.7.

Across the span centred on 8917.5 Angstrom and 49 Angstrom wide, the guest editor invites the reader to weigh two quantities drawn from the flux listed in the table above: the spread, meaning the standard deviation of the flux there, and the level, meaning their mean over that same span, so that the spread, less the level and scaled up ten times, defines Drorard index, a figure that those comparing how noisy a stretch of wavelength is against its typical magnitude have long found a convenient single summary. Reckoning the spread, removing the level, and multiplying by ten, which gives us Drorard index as -26.1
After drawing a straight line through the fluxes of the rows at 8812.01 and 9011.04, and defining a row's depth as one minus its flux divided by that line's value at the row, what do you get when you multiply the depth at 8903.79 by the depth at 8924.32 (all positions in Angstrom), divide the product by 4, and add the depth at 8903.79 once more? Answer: -0.02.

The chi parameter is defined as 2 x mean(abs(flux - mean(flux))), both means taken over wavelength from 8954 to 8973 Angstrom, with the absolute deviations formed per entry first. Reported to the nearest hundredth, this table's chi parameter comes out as 0.38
